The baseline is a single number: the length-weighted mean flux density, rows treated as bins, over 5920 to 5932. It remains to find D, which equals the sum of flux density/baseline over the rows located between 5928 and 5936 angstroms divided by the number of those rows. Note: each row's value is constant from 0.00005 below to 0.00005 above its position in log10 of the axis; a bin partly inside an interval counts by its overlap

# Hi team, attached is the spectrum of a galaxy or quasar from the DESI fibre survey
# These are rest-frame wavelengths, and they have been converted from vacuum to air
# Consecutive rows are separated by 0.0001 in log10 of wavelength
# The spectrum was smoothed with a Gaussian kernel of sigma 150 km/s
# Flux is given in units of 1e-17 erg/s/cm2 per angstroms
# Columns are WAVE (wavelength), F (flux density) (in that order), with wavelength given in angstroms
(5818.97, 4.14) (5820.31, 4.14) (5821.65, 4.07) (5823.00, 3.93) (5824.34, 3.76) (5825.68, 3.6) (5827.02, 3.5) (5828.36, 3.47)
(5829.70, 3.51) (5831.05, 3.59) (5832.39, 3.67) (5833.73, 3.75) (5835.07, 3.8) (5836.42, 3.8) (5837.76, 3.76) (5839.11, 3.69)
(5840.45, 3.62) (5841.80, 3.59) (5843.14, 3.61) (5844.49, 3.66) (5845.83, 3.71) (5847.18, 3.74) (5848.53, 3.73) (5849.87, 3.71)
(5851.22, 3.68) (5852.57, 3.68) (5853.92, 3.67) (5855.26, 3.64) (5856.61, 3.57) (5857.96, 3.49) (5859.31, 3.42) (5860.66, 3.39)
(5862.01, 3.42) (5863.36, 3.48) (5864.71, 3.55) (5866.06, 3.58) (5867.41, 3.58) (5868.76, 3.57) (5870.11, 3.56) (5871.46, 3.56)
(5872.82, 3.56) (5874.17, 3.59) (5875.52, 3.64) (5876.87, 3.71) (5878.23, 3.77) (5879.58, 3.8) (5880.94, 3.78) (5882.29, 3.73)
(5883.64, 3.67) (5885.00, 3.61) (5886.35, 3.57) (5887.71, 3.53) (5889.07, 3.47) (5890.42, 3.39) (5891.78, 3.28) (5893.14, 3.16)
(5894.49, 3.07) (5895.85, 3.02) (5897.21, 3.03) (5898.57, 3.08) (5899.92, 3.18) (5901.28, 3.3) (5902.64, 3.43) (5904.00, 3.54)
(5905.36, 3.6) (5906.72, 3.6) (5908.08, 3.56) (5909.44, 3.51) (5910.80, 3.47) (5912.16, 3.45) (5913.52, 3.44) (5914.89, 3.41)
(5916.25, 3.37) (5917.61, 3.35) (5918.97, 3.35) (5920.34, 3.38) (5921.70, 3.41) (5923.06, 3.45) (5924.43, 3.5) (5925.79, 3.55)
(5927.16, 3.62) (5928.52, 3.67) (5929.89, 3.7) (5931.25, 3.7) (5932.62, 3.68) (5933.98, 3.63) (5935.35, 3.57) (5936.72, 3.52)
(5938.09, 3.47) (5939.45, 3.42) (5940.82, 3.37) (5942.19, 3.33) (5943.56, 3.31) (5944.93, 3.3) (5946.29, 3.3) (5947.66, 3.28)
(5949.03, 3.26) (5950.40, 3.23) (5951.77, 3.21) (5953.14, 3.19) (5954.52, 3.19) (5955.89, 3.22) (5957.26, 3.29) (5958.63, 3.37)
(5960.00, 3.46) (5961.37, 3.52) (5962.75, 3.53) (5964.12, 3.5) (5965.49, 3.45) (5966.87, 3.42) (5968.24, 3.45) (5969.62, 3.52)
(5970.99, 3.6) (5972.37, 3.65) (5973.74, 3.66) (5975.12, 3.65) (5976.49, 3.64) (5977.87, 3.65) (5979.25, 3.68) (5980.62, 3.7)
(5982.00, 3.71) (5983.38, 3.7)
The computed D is 1.03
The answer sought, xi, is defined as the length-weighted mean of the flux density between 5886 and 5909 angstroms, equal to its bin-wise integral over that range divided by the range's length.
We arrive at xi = 3.3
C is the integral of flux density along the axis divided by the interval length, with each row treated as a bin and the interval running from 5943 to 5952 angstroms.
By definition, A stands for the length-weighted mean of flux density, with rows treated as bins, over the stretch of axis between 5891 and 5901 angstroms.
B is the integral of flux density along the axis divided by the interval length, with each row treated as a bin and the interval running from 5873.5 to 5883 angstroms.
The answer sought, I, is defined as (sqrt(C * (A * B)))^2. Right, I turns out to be 38.1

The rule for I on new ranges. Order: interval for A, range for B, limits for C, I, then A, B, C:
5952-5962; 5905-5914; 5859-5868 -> 40.7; 3.31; 3.52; 3.5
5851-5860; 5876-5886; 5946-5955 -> 43.1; 3.59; 3.72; 3.2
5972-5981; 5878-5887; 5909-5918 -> 46.5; 3.66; 3.70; 3.4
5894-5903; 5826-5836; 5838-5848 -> 41.7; 3.15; 3.62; 3.7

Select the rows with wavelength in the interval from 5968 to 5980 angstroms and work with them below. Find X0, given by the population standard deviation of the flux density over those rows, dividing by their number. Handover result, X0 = 0.072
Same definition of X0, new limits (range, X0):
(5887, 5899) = 0.186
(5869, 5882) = 0.096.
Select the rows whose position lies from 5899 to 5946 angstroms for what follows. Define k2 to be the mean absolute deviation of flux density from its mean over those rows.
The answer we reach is 0.11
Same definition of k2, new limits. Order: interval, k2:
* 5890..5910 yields 0.19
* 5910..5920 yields 0.04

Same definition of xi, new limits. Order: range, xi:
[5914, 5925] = 3.4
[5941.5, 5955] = 3.3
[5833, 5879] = 3.6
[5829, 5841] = 3.7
